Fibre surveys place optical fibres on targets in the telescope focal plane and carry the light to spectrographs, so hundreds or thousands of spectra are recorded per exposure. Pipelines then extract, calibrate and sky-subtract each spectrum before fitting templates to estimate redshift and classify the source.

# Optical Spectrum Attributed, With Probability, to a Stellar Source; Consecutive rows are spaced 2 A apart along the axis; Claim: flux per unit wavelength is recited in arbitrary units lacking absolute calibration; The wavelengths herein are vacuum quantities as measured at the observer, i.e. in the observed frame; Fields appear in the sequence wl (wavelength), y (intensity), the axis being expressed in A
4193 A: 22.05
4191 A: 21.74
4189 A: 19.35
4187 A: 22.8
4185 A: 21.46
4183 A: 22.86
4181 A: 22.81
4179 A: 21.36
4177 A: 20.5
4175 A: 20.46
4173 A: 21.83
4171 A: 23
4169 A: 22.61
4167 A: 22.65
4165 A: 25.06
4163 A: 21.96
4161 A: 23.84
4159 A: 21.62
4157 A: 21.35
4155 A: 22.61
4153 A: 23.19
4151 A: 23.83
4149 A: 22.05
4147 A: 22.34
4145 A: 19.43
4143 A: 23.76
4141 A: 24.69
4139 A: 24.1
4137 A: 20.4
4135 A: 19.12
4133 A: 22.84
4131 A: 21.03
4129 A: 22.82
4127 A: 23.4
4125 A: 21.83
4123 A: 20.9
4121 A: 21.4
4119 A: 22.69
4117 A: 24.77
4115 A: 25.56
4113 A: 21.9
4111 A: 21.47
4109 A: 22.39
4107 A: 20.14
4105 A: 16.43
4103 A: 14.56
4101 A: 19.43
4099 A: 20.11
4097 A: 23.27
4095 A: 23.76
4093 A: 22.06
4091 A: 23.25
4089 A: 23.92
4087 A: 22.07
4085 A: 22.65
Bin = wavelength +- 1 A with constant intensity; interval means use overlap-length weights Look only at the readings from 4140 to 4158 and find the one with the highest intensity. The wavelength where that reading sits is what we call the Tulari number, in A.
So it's 4141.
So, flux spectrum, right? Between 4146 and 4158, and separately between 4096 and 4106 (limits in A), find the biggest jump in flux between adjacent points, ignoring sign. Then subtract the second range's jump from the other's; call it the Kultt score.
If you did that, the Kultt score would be -3.1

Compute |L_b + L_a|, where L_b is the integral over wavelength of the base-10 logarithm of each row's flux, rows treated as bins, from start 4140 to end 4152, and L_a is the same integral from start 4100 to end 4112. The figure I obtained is 31.6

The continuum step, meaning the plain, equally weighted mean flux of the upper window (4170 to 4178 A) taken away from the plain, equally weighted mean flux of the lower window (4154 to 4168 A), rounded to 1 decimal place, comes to 1.3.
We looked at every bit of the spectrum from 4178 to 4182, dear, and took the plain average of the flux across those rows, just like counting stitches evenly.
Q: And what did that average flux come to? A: 22.1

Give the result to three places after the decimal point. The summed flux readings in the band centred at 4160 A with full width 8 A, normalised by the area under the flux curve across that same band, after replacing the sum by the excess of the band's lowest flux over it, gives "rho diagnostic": -0.380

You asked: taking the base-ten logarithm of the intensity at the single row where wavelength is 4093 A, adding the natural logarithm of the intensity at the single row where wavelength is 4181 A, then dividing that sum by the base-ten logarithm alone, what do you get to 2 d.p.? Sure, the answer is 3.33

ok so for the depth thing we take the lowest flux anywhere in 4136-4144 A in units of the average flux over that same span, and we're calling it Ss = 0.878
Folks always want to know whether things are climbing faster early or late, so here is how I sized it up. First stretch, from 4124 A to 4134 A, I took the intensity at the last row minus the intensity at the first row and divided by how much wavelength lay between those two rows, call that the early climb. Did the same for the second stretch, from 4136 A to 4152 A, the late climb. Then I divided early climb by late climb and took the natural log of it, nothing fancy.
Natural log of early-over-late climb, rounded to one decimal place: -0.7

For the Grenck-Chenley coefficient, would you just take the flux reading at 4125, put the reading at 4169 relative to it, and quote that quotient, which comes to 1.04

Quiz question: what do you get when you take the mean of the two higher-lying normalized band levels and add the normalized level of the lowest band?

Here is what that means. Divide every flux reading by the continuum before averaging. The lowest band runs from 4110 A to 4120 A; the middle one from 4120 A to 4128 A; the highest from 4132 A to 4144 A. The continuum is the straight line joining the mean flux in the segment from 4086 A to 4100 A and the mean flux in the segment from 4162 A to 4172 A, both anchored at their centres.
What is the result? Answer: 1.99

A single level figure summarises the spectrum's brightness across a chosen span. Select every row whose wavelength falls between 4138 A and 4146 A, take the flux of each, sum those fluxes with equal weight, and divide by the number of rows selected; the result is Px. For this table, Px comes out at 23.0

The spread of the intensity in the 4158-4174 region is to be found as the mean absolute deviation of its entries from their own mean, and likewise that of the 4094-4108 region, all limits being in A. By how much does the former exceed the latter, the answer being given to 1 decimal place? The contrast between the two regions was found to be -1.6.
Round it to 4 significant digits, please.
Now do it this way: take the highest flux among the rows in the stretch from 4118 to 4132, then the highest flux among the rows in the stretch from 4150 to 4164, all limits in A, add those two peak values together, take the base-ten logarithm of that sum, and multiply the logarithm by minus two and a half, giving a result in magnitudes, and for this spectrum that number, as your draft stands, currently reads -4.186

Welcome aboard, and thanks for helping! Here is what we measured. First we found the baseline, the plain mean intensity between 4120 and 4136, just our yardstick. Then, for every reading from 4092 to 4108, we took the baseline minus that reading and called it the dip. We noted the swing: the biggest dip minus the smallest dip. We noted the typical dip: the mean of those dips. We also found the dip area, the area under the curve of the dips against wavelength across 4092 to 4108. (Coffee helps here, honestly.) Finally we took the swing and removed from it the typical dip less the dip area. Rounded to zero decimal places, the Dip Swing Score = 35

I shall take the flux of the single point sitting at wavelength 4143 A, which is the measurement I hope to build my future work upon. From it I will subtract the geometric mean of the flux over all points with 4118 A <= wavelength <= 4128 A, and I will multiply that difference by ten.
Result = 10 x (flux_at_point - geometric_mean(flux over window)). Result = 17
